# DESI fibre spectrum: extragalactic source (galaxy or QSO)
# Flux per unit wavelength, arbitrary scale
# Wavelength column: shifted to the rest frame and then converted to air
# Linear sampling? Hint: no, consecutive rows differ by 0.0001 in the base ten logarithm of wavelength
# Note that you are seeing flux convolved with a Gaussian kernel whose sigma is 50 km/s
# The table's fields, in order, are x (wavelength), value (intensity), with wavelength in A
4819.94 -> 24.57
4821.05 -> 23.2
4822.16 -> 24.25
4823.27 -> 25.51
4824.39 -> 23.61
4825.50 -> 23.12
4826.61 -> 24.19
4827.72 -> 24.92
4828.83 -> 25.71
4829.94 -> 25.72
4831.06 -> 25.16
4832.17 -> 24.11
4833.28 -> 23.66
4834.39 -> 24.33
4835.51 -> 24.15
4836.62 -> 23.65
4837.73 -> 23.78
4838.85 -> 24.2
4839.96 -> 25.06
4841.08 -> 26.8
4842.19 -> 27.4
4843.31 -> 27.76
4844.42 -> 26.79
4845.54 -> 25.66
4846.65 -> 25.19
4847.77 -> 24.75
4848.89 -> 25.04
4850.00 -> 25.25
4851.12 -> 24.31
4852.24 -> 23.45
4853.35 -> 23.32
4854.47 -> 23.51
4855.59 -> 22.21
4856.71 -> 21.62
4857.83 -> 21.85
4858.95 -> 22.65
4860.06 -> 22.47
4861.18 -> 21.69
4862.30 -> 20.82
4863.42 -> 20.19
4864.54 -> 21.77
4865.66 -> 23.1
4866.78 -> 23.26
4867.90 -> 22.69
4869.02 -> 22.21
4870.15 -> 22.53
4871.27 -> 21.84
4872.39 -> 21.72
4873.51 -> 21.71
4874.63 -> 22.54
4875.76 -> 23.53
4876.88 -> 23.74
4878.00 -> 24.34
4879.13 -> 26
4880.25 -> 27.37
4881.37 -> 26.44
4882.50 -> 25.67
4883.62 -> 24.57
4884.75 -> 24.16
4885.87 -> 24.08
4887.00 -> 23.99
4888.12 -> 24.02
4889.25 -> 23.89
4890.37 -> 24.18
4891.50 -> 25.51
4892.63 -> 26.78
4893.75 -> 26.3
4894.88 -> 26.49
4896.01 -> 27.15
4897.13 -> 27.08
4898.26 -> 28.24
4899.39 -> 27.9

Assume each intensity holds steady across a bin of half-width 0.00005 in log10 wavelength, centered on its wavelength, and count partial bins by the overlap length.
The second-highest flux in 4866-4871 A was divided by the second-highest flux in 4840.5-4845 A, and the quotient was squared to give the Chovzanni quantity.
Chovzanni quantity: 0.69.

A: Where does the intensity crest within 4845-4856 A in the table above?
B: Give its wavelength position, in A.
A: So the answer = 4845.54 A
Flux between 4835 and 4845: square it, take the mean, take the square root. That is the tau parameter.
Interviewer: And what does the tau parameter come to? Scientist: 25.6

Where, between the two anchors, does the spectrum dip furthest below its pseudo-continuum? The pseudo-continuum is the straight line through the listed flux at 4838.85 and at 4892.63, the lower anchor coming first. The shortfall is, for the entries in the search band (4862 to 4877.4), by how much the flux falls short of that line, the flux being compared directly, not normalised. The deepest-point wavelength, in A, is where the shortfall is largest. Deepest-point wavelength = 4863.42 A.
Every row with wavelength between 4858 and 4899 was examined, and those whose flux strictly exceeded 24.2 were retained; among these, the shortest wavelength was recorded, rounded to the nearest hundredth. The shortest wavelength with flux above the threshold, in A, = 4878.00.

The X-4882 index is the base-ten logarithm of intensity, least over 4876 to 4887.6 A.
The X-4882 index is 1.38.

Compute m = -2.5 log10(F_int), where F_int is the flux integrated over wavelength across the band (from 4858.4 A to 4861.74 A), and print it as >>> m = -4.68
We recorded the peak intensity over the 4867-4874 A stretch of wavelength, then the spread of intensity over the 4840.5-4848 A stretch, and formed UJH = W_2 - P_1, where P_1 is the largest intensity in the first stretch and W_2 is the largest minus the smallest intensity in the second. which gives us -19.7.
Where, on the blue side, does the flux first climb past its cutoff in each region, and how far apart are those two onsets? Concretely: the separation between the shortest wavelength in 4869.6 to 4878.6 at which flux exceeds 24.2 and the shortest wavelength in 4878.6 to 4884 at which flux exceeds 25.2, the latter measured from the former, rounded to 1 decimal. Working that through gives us 1.1 A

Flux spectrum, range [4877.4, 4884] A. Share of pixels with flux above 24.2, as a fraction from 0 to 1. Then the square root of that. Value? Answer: 1.0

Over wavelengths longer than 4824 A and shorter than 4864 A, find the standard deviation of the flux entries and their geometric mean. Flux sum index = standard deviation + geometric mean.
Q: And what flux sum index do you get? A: 25.8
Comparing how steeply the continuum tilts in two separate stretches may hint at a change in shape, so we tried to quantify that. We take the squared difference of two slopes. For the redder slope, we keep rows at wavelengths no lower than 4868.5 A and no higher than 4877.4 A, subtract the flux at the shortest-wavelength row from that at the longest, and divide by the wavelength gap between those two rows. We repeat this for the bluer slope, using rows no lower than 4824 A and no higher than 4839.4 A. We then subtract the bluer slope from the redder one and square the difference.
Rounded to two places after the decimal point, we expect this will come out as 0.02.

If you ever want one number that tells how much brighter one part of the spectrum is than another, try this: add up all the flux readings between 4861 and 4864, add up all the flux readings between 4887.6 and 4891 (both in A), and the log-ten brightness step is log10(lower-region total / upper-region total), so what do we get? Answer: -0.06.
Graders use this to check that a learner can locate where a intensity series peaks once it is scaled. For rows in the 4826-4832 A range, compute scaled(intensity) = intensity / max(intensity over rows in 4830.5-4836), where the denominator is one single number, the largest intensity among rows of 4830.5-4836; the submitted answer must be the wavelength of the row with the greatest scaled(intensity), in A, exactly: 4829.94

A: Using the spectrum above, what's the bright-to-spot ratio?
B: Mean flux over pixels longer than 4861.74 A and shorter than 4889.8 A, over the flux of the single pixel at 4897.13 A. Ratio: 0.87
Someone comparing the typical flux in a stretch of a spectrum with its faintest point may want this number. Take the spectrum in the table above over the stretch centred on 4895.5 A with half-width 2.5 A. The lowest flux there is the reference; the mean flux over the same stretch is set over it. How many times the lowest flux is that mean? 1.02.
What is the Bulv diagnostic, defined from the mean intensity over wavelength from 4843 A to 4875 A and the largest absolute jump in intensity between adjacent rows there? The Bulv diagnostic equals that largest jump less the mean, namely -21.6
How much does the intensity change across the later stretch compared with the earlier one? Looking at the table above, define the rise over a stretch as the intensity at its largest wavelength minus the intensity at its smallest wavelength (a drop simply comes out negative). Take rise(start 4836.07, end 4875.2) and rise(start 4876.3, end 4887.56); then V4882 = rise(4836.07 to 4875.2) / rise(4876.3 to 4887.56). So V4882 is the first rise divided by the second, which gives -4.4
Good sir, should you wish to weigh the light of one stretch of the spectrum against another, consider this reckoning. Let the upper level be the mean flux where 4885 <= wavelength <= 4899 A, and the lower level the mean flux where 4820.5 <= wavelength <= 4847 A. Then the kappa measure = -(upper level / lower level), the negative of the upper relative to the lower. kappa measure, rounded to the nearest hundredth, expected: -1.03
